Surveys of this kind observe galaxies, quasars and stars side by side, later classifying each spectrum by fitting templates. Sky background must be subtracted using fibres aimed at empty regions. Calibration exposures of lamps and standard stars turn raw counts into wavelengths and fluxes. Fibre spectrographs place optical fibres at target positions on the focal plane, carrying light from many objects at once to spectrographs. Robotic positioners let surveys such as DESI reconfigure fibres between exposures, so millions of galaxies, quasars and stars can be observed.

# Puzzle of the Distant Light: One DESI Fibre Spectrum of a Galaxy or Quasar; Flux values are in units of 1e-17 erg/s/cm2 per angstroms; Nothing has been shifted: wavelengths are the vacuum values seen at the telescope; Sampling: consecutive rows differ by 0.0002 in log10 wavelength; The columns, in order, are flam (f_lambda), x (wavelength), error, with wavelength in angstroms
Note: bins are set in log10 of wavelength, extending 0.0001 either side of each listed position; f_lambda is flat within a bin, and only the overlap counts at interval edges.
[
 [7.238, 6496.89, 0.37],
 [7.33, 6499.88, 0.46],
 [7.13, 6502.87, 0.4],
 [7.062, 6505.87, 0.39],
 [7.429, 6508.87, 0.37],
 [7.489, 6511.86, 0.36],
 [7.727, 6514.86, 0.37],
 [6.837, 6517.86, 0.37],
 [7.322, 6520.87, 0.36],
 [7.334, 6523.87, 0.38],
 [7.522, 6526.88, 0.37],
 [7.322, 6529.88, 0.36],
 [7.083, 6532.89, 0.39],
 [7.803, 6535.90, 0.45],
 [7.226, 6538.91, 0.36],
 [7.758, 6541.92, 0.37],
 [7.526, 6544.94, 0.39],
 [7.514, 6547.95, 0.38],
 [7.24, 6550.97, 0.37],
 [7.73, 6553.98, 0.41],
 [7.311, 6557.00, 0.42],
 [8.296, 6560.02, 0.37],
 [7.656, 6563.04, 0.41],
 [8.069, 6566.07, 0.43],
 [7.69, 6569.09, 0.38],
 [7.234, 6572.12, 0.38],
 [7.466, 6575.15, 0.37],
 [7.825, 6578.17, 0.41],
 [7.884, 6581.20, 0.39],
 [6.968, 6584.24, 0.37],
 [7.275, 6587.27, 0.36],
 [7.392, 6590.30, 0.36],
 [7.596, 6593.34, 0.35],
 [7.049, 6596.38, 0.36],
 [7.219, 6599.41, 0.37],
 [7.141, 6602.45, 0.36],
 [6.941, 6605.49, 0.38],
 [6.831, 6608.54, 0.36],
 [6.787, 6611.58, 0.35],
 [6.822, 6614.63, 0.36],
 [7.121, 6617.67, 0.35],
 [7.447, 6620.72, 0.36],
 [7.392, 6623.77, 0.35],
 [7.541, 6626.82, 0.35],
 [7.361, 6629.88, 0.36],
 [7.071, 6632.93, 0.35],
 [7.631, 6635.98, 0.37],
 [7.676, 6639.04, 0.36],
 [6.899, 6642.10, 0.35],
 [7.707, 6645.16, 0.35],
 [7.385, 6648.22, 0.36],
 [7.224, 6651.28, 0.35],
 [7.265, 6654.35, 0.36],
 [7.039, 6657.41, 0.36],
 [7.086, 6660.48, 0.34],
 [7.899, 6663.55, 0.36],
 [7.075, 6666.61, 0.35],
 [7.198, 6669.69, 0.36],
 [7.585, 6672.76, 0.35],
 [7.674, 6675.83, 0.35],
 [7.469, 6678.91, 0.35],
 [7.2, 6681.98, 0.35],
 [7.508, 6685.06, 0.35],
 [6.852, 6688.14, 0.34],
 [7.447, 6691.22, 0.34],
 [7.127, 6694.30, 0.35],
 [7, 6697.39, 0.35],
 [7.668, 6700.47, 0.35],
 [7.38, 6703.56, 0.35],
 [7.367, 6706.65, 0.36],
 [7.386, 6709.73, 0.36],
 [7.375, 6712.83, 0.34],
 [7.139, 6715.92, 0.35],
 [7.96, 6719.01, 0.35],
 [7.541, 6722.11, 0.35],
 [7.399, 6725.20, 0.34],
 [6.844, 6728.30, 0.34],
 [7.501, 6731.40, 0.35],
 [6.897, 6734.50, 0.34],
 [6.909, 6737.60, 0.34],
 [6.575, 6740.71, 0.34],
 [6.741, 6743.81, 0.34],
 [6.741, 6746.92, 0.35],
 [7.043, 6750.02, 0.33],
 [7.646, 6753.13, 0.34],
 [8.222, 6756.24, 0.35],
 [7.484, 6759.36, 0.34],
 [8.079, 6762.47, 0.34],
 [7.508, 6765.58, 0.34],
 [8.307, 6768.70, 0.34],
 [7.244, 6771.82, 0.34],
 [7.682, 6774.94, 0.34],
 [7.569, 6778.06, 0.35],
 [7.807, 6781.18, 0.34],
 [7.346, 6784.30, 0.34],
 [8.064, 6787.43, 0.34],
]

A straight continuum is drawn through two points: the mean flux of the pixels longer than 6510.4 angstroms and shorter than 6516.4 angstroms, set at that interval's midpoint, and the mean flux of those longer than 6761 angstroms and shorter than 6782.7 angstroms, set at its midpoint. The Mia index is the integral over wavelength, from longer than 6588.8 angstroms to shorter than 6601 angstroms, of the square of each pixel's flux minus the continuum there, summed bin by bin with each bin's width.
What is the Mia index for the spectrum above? 1.9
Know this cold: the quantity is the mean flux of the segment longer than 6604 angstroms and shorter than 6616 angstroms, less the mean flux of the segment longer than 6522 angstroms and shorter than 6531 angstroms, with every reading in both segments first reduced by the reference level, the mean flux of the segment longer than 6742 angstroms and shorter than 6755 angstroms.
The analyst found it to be -0.55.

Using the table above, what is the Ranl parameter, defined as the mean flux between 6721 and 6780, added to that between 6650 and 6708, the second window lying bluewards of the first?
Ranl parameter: 14.7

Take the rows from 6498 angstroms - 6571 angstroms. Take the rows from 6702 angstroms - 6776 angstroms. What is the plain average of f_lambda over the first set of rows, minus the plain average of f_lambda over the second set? 0.10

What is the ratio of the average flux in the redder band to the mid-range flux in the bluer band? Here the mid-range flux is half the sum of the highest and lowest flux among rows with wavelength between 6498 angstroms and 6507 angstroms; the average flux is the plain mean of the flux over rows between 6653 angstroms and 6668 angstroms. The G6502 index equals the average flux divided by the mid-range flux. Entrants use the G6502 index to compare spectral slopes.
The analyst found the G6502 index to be 1.01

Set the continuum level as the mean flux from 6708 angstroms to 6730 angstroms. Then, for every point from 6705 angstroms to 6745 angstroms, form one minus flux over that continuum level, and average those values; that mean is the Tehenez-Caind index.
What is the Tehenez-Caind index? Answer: 0.02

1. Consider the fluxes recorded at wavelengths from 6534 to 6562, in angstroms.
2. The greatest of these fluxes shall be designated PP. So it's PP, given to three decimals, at 8.296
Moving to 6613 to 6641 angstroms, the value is 7.676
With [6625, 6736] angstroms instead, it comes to 7.960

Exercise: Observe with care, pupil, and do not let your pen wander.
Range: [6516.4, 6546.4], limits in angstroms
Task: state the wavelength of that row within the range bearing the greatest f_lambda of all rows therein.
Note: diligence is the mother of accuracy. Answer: 6535.90 angstroms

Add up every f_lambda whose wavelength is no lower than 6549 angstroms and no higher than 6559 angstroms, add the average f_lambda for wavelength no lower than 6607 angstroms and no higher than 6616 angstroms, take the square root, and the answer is 5.39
